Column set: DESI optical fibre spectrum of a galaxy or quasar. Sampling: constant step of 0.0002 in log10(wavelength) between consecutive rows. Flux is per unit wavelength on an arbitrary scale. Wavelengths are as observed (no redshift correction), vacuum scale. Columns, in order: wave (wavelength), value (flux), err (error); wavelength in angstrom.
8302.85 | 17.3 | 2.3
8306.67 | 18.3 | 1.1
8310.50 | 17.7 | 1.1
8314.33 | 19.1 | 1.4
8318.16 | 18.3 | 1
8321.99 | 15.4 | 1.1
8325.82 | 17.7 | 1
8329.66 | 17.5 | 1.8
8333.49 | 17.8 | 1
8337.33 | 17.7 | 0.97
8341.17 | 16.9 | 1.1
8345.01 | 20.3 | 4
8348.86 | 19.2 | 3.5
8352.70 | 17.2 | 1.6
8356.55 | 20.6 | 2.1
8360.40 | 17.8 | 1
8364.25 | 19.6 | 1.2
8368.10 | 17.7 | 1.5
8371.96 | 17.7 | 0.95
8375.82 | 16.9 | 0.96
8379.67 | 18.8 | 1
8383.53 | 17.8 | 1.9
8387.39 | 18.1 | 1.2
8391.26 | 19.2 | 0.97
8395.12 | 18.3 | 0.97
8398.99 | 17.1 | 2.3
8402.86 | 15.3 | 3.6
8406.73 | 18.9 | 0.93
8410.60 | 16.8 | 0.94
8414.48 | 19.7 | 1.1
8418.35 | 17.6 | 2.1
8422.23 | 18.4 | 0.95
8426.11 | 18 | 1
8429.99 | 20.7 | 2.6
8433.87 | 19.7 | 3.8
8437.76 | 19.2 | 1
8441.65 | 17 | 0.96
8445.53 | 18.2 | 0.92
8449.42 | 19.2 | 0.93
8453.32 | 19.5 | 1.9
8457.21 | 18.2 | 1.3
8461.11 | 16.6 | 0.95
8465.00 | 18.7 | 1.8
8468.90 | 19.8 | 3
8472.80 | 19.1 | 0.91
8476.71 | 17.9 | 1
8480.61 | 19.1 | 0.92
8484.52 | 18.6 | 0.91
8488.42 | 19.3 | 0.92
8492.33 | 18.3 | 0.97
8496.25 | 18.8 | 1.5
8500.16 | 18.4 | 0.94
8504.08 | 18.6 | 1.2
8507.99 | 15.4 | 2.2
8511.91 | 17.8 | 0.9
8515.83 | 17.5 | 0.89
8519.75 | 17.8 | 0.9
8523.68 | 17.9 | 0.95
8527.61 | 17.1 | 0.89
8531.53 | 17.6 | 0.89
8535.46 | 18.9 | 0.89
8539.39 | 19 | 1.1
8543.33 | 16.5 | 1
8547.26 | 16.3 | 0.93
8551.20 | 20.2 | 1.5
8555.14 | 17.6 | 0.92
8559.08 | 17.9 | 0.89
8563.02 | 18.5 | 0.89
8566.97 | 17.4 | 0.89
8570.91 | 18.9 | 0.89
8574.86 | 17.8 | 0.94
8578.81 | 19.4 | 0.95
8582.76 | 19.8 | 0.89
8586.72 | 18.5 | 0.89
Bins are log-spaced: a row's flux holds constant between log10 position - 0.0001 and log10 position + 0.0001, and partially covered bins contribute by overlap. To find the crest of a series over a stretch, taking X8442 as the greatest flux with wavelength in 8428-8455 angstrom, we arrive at 20.7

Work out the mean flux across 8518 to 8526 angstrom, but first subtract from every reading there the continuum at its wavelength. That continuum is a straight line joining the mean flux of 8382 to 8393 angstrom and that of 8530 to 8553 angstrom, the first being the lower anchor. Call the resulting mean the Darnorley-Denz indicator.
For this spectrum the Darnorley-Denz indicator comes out -0.3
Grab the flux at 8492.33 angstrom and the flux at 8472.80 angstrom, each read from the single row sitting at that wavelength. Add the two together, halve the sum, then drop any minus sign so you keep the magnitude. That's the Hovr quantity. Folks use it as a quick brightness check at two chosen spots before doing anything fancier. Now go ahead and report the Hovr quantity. 18.7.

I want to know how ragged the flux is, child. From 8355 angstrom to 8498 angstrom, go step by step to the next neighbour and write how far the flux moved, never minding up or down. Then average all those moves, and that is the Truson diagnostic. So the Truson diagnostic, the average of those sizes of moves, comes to 1.34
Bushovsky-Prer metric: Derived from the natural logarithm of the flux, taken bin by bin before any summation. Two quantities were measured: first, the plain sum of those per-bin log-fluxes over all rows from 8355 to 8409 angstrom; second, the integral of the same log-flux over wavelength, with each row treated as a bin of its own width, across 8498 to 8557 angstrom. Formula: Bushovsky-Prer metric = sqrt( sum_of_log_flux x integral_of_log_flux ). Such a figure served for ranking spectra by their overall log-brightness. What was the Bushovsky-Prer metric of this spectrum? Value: 83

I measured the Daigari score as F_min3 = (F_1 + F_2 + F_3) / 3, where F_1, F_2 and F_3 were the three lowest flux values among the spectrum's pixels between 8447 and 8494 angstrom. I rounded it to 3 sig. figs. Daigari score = 17.6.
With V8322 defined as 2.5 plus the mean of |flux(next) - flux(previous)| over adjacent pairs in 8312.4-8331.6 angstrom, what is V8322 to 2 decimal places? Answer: 4.05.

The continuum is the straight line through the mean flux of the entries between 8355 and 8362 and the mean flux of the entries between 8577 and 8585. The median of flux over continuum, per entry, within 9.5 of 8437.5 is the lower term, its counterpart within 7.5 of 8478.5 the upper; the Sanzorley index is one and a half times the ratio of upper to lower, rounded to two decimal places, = 1.47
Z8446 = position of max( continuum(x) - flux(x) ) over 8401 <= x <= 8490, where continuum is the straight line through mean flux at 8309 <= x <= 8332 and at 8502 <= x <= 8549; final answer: 8402.86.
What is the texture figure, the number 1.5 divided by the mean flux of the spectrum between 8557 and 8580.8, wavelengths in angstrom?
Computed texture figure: 0.082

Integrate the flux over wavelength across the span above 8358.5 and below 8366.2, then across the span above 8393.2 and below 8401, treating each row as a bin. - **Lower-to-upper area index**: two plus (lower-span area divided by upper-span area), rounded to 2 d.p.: 3.05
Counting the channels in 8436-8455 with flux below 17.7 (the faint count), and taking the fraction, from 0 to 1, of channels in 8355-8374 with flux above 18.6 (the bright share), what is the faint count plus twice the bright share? 1.8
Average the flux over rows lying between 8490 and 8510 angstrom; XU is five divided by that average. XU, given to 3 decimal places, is 0.279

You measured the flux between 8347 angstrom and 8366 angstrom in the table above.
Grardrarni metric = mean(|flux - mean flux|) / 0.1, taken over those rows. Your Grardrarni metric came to 11.0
